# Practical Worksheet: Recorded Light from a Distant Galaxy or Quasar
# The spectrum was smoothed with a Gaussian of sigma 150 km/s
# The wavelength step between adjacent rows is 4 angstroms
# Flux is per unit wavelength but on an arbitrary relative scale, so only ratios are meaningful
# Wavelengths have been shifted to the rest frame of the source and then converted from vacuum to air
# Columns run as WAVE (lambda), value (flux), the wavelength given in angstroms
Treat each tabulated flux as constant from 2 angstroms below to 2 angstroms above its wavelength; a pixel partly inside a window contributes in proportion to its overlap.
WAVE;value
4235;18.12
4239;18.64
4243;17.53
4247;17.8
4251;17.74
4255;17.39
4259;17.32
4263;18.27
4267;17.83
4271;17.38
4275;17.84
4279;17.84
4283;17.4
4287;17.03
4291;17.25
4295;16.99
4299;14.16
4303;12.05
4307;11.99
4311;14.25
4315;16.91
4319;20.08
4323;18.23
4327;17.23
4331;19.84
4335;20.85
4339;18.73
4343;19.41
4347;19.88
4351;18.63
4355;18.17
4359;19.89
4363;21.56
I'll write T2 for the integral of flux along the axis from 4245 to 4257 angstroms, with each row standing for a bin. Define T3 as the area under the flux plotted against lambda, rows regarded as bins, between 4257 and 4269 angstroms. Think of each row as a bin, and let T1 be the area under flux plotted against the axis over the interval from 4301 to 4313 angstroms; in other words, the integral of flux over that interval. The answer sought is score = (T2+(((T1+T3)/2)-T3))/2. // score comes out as 91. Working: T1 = 153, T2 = 212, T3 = 214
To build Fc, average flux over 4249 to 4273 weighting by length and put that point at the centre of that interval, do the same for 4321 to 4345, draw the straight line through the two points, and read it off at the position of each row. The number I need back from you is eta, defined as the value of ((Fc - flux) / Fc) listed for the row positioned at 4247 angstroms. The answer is -0.02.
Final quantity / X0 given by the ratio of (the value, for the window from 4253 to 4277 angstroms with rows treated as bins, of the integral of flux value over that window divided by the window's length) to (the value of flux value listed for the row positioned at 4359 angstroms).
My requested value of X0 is 0.89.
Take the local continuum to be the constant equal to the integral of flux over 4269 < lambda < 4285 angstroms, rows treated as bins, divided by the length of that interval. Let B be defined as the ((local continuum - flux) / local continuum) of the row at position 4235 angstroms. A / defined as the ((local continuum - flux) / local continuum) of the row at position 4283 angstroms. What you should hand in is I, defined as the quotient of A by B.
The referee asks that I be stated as -0.4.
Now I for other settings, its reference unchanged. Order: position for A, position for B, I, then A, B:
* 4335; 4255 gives -14.4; -0.18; 0.01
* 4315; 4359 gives -0.3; 0.04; -0.13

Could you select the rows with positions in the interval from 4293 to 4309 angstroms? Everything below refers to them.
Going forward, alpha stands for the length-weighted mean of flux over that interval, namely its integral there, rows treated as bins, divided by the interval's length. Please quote 13.8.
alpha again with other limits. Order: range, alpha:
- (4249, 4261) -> 17.5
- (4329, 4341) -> 19.8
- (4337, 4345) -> 19.1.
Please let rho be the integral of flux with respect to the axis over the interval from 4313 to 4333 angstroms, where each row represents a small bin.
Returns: 369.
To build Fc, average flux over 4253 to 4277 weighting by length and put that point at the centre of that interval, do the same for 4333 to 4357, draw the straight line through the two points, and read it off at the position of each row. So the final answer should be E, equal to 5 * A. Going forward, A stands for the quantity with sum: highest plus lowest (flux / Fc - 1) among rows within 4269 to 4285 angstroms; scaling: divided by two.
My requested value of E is -0.09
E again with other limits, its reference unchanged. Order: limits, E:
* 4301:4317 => -1.12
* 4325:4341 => 0.01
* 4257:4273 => 0.03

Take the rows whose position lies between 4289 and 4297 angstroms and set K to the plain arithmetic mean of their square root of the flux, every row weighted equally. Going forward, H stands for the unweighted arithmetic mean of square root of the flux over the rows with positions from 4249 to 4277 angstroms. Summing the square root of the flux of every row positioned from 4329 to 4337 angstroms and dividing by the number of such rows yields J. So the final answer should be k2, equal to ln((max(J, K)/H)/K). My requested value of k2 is -1.35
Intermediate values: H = 4.20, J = 4.51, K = 4.1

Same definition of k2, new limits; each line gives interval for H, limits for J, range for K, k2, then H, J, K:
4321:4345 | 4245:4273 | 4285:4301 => -1.43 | 4.36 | 4.20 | 4.0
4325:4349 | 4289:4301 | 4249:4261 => -1.48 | 4.39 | 4.01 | 4.2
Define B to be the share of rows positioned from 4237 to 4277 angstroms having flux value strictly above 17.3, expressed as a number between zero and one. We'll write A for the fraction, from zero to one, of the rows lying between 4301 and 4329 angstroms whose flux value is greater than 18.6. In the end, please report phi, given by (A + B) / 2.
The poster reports 0.57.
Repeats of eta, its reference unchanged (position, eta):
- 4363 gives -0.10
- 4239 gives -0.08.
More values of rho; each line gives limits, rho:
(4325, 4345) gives 384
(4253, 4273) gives 353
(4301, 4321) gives 301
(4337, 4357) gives 379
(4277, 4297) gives 346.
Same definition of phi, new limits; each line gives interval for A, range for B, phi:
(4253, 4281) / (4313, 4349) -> 0.39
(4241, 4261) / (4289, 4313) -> 0.00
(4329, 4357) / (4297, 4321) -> 0.51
